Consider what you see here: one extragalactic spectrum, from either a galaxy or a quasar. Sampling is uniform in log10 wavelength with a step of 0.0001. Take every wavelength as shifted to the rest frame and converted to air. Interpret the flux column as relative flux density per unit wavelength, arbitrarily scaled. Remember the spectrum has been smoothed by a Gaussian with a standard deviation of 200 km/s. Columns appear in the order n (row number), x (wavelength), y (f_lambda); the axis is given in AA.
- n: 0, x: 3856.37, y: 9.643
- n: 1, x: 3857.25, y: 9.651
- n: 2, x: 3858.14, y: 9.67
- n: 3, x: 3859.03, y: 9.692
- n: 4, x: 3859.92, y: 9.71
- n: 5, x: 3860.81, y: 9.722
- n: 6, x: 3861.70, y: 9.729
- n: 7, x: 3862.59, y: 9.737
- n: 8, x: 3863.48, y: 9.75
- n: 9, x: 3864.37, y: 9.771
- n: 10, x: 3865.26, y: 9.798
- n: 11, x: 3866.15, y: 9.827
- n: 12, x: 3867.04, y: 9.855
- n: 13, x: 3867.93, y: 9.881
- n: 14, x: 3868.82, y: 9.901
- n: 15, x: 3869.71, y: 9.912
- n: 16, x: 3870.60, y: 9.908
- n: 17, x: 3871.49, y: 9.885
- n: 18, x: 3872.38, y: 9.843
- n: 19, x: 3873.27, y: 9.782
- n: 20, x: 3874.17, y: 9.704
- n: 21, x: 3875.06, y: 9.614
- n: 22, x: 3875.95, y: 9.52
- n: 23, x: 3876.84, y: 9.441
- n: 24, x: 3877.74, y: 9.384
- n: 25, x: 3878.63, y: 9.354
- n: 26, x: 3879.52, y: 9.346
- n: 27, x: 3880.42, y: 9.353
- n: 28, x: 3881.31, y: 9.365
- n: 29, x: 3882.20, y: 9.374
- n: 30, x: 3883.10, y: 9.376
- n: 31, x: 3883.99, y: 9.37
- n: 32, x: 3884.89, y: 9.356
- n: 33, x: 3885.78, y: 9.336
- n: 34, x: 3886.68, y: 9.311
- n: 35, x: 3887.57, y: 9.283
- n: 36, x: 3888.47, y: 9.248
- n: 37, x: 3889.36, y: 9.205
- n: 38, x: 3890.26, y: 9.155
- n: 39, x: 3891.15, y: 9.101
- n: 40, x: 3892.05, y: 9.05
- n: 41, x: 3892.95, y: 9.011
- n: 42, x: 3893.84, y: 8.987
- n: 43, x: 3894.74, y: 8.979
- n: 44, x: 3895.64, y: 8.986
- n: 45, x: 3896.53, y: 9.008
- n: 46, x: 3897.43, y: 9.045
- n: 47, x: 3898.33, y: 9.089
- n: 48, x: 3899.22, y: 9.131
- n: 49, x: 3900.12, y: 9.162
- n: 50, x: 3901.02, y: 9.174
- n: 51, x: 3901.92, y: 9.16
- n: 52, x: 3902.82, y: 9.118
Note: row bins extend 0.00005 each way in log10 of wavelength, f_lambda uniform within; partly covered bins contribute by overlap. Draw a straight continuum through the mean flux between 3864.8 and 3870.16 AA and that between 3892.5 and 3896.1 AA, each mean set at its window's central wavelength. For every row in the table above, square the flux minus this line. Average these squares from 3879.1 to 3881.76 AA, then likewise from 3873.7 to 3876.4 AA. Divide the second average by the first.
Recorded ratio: 0.3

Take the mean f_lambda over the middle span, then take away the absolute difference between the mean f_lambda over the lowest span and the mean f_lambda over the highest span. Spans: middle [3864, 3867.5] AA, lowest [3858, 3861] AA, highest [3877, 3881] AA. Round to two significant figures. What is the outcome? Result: 9.5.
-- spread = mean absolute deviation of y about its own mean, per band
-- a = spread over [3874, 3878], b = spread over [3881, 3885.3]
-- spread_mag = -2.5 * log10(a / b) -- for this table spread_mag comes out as -3.0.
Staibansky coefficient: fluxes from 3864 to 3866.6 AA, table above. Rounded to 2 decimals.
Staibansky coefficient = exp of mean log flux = 9.80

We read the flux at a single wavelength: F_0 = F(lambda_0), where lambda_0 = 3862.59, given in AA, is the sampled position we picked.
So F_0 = 9.737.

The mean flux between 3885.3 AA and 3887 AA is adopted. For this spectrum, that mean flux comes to 9.3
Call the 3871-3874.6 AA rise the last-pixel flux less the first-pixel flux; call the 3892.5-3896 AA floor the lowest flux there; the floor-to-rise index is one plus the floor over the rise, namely -49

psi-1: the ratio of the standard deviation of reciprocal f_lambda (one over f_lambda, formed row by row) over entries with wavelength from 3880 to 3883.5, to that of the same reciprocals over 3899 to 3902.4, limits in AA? 0.55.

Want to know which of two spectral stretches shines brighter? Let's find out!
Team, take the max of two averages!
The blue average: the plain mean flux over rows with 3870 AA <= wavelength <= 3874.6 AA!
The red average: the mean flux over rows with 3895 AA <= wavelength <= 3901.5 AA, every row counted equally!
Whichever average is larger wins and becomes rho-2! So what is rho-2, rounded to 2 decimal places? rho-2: 9.82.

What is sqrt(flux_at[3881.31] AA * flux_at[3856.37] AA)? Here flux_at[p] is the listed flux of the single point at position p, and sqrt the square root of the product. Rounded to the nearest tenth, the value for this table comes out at 9.5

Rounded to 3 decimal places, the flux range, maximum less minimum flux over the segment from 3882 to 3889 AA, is 0.128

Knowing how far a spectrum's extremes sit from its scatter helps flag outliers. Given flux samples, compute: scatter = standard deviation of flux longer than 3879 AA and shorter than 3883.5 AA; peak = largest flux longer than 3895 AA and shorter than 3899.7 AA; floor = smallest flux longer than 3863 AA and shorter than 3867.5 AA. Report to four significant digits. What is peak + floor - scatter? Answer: 18.87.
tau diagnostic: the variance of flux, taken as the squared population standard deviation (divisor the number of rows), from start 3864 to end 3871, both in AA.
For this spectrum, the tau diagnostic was 0.0025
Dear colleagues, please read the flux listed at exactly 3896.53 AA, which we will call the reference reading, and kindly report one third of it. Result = 3.00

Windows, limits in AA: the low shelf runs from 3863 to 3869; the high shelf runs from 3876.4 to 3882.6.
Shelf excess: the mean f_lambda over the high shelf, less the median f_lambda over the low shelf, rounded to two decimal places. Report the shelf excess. -0.45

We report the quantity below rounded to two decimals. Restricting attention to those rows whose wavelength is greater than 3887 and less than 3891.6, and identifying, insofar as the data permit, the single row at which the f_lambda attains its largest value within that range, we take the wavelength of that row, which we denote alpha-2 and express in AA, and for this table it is 3887.57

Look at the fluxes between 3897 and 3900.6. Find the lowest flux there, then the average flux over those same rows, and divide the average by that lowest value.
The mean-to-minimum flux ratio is 1.007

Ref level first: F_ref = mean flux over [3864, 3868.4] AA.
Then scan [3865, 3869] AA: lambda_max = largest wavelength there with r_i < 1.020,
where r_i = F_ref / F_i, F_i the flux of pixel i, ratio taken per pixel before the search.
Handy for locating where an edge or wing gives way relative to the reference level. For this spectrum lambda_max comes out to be 3868.82 AA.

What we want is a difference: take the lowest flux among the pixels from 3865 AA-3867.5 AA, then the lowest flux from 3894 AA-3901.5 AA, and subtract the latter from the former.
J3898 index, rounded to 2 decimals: 0.82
